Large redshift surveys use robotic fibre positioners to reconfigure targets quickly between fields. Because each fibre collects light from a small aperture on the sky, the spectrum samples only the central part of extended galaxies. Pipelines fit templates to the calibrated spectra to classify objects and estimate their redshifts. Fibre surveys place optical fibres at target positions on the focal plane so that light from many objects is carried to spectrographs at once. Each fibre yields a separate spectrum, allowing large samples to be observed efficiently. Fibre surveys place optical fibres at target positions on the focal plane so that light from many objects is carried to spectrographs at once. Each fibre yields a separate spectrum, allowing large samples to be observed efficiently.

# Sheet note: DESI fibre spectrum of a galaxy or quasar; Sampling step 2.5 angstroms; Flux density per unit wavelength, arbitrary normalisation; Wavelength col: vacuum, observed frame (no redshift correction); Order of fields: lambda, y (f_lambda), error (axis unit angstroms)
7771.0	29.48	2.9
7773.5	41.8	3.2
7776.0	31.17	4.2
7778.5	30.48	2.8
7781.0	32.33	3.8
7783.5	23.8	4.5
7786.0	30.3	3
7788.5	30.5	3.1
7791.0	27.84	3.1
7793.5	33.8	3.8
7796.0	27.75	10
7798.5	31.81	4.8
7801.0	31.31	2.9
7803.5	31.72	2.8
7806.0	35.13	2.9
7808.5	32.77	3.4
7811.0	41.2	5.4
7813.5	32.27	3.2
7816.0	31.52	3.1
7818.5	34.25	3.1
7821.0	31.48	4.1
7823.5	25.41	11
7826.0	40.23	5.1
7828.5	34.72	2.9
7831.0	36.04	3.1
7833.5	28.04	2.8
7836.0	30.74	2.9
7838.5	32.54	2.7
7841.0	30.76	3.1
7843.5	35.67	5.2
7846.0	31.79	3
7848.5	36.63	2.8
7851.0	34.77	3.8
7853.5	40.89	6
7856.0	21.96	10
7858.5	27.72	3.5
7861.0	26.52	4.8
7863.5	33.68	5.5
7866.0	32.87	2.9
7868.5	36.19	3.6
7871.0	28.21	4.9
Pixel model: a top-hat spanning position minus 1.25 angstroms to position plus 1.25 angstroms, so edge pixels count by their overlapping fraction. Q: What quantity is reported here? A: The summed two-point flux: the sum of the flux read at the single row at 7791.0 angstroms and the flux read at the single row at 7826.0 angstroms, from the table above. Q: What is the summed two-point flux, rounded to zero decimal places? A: 68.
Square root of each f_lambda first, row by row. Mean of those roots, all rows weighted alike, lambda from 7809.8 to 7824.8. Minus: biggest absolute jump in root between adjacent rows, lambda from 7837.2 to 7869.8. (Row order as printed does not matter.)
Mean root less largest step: 4.0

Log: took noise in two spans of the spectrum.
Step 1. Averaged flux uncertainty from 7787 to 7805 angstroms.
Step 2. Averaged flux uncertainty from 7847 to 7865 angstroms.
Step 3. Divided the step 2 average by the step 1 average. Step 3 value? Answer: 1.19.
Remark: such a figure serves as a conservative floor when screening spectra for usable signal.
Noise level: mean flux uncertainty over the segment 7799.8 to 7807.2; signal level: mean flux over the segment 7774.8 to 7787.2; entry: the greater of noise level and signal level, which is 30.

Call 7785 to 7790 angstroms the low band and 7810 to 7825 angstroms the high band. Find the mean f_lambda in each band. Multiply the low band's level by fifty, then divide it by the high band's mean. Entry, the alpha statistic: 46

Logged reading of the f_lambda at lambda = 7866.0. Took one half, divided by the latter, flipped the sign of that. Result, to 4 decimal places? -0.0152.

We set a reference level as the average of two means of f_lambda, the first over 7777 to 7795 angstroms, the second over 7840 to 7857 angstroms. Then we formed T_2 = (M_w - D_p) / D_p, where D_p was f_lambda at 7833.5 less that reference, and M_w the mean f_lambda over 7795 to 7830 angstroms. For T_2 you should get -10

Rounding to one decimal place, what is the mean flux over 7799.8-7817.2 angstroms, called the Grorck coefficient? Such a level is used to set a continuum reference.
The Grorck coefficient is 33.7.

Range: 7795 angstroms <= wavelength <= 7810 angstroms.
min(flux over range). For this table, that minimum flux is 27.75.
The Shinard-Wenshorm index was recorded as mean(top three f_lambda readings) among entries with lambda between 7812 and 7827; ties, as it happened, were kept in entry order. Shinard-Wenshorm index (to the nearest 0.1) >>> 35.6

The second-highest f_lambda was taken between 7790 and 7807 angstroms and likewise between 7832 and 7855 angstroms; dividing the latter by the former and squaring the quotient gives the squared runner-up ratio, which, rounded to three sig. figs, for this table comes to 1.17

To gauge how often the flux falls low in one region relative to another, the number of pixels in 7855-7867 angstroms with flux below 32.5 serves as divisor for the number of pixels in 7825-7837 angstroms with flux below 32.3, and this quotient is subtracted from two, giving 1.3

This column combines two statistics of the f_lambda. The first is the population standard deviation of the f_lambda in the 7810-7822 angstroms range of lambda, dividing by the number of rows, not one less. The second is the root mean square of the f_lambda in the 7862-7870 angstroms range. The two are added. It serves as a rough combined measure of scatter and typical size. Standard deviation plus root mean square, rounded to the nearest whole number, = 38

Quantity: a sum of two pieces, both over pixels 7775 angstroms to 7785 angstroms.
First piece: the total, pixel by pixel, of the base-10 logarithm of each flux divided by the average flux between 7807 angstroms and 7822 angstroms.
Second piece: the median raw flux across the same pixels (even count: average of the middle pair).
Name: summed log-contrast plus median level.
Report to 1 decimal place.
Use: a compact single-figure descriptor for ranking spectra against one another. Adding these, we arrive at 30.6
